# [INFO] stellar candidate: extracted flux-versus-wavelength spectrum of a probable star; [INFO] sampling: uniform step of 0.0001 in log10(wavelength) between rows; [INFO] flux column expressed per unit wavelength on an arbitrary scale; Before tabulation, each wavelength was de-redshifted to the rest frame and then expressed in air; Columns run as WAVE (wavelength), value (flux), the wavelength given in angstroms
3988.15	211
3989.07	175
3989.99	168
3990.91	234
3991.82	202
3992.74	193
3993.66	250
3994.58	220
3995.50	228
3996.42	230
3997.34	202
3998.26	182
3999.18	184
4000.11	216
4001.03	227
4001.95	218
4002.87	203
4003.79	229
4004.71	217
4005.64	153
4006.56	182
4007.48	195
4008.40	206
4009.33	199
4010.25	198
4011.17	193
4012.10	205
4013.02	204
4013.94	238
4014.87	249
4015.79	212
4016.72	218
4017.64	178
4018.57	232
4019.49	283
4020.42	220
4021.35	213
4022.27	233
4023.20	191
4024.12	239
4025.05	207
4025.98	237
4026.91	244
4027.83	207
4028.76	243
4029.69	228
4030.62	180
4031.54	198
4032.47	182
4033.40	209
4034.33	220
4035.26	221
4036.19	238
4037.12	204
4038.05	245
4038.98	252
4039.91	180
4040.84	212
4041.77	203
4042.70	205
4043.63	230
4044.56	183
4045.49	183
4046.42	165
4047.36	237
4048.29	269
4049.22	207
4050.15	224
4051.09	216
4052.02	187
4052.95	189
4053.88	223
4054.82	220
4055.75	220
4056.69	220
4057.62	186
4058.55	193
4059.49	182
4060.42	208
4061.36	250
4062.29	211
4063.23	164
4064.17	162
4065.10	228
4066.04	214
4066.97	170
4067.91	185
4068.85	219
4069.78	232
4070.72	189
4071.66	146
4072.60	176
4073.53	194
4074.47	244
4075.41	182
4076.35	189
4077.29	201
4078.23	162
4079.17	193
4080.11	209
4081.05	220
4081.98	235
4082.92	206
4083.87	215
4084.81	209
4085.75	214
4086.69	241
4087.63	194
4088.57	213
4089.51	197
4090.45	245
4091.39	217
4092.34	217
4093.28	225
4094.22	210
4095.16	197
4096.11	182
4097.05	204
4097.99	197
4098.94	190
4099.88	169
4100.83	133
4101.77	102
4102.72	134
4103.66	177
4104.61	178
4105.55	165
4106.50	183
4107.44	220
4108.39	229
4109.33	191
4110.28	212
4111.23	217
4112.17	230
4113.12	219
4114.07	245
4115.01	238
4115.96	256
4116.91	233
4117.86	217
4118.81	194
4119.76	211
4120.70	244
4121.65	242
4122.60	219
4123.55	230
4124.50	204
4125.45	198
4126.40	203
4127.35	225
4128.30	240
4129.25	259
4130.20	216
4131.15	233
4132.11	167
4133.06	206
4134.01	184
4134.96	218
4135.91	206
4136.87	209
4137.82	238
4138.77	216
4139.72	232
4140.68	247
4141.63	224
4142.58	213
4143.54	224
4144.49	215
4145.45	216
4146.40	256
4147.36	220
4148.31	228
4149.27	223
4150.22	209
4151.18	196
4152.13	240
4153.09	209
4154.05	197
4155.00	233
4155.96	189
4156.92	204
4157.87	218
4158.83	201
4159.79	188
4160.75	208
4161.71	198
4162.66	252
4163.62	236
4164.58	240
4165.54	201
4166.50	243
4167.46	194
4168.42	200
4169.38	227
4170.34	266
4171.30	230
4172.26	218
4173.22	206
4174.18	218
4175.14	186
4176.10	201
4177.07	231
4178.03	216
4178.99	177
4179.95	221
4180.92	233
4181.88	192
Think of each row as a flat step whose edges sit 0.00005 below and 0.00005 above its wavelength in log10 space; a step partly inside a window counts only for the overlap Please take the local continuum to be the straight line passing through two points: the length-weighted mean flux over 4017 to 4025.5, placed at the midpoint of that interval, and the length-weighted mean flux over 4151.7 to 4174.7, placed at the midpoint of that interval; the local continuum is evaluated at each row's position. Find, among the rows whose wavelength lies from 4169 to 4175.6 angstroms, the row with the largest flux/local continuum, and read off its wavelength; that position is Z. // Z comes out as 4170.34 angstroms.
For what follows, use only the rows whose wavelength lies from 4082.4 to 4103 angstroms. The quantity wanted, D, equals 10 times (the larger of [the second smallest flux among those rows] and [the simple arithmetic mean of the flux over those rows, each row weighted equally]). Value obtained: 1960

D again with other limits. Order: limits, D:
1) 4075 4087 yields 2058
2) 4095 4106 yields 1690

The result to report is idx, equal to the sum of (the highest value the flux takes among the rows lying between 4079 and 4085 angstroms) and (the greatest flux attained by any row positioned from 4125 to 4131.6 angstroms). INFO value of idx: 494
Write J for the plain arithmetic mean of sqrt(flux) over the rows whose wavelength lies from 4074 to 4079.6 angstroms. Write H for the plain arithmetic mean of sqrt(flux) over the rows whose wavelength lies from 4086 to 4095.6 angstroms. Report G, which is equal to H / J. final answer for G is 1.05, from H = 14.7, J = 13.9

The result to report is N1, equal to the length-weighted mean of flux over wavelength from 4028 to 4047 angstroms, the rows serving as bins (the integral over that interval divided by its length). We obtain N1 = 209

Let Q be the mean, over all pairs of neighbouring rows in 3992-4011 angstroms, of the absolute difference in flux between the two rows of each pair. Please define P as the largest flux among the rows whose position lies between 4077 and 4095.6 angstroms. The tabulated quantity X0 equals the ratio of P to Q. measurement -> 12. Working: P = 245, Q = 19.8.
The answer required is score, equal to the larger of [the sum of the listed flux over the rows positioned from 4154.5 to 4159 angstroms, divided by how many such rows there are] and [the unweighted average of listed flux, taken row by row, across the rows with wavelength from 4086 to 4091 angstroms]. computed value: 218.0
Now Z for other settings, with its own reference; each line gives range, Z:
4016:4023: 4019.49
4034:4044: 4038.98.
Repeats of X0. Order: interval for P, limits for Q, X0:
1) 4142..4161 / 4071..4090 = 11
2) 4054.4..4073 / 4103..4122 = 14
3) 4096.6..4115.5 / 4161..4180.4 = 9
